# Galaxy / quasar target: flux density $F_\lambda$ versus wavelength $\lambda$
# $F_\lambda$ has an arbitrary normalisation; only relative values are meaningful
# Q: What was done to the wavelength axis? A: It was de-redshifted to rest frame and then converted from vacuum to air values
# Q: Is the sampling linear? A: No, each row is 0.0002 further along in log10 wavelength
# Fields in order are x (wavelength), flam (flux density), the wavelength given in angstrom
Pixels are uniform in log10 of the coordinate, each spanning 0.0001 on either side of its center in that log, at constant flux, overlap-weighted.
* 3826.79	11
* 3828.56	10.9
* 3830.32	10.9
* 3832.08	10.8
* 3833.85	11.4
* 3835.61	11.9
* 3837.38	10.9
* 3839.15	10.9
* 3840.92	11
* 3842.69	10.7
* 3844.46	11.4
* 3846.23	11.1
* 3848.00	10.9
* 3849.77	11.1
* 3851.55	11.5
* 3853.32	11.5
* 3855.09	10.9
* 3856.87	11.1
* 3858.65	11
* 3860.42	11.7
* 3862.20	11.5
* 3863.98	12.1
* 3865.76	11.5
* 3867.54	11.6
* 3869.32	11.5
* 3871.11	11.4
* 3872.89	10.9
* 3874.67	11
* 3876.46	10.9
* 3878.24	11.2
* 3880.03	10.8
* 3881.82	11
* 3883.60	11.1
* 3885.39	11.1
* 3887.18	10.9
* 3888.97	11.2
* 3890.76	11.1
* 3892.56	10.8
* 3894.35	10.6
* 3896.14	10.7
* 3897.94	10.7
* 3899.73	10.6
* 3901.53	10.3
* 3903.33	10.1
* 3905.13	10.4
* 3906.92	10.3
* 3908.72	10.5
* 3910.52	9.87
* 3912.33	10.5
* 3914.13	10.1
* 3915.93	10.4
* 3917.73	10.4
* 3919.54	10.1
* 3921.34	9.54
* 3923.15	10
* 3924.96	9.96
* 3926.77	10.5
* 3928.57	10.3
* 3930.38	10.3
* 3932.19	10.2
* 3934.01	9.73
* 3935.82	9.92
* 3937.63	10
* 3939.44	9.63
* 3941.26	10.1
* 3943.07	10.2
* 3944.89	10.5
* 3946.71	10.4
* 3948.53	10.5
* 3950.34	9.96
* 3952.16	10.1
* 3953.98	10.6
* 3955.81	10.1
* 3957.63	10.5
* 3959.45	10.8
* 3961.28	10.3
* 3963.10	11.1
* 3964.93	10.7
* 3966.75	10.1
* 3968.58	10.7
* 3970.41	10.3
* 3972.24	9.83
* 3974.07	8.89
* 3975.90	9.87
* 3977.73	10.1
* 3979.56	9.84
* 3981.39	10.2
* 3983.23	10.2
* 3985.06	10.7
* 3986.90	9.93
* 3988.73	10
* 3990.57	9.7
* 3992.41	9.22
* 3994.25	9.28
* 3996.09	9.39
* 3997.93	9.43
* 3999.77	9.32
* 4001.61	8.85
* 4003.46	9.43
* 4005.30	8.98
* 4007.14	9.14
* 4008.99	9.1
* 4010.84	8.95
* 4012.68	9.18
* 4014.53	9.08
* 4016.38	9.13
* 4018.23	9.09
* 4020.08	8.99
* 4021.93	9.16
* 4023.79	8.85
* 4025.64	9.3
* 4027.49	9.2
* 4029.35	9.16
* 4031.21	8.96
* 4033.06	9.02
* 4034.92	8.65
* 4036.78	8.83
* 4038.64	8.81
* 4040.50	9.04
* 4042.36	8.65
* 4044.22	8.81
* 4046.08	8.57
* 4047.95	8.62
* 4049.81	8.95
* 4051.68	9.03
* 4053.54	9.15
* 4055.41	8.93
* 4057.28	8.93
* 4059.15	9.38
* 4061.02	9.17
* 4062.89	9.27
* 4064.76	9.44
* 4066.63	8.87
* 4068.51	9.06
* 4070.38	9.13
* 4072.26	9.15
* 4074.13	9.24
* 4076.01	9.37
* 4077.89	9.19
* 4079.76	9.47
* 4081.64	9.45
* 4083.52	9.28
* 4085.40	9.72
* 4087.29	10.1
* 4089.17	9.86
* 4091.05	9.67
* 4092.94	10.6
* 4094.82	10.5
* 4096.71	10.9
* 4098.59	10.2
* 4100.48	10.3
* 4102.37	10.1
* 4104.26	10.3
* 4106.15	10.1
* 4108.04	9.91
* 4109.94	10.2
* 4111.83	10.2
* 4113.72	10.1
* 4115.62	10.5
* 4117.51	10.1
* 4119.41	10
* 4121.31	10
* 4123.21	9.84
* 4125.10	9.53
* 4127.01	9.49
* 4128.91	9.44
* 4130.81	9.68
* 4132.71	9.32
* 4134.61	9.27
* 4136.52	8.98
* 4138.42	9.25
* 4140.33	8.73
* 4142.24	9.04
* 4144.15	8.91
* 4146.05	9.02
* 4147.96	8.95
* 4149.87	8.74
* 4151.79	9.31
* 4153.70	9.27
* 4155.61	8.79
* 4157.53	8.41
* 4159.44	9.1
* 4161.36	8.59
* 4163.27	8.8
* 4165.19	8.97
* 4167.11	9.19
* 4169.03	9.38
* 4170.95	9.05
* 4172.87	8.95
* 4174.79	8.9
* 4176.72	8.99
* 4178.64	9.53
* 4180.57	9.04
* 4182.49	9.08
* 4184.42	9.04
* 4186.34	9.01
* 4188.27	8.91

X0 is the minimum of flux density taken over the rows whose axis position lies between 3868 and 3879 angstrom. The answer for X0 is 10.9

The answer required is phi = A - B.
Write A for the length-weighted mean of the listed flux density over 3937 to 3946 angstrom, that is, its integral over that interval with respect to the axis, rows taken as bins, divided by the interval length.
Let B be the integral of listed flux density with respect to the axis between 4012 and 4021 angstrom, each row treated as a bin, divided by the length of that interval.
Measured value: 1.00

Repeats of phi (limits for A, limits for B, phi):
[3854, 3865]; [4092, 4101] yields 0.87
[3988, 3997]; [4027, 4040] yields 0.56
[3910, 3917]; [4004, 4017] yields 1.15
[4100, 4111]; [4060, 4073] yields 0.99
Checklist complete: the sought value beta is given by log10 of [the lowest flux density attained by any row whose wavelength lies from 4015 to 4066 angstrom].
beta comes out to 0.93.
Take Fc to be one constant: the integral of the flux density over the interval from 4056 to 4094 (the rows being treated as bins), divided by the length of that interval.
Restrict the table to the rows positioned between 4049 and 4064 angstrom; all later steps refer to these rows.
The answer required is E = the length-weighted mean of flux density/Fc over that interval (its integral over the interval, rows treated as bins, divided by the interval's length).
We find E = 0.97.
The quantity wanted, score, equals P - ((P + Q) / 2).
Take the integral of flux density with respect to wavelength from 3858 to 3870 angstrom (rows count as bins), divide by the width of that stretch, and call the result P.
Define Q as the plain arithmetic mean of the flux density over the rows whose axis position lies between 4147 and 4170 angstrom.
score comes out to 1.3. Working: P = 11.6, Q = 9.0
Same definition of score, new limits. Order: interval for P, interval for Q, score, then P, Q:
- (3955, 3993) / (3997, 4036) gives 0.5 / 10.2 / 9.1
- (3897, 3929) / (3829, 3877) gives -0.5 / 10.3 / 11.2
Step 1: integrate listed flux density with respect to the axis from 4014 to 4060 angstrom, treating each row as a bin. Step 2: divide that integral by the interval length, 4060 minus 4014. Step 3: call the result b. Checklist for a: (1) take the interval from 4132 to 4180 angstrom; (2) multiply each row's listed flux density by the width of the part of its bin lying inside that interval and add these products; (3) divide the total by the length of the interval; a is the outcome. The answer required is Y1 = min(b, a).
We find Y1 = 8.97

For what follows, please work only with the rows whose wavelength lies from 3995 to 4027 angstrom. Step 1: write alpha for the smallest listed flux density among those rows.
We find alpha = 8.85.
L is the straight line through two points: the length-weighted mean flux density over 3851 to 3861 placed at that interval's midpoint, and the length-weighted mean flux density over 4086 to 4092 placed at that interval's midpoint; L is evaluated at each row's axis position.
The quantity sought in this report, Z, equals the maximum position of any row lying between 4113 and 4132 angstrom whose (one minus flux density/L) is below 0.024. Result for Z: 4130.81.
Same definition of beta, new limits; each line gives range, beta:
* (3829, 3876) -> 1.03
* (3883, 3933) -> 0.98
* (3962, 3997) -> 0.95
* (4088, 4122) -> 0.99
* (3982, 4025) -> 0.95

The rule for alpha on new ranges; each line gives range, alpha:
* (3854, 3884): 10.8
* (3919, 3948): 9.54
